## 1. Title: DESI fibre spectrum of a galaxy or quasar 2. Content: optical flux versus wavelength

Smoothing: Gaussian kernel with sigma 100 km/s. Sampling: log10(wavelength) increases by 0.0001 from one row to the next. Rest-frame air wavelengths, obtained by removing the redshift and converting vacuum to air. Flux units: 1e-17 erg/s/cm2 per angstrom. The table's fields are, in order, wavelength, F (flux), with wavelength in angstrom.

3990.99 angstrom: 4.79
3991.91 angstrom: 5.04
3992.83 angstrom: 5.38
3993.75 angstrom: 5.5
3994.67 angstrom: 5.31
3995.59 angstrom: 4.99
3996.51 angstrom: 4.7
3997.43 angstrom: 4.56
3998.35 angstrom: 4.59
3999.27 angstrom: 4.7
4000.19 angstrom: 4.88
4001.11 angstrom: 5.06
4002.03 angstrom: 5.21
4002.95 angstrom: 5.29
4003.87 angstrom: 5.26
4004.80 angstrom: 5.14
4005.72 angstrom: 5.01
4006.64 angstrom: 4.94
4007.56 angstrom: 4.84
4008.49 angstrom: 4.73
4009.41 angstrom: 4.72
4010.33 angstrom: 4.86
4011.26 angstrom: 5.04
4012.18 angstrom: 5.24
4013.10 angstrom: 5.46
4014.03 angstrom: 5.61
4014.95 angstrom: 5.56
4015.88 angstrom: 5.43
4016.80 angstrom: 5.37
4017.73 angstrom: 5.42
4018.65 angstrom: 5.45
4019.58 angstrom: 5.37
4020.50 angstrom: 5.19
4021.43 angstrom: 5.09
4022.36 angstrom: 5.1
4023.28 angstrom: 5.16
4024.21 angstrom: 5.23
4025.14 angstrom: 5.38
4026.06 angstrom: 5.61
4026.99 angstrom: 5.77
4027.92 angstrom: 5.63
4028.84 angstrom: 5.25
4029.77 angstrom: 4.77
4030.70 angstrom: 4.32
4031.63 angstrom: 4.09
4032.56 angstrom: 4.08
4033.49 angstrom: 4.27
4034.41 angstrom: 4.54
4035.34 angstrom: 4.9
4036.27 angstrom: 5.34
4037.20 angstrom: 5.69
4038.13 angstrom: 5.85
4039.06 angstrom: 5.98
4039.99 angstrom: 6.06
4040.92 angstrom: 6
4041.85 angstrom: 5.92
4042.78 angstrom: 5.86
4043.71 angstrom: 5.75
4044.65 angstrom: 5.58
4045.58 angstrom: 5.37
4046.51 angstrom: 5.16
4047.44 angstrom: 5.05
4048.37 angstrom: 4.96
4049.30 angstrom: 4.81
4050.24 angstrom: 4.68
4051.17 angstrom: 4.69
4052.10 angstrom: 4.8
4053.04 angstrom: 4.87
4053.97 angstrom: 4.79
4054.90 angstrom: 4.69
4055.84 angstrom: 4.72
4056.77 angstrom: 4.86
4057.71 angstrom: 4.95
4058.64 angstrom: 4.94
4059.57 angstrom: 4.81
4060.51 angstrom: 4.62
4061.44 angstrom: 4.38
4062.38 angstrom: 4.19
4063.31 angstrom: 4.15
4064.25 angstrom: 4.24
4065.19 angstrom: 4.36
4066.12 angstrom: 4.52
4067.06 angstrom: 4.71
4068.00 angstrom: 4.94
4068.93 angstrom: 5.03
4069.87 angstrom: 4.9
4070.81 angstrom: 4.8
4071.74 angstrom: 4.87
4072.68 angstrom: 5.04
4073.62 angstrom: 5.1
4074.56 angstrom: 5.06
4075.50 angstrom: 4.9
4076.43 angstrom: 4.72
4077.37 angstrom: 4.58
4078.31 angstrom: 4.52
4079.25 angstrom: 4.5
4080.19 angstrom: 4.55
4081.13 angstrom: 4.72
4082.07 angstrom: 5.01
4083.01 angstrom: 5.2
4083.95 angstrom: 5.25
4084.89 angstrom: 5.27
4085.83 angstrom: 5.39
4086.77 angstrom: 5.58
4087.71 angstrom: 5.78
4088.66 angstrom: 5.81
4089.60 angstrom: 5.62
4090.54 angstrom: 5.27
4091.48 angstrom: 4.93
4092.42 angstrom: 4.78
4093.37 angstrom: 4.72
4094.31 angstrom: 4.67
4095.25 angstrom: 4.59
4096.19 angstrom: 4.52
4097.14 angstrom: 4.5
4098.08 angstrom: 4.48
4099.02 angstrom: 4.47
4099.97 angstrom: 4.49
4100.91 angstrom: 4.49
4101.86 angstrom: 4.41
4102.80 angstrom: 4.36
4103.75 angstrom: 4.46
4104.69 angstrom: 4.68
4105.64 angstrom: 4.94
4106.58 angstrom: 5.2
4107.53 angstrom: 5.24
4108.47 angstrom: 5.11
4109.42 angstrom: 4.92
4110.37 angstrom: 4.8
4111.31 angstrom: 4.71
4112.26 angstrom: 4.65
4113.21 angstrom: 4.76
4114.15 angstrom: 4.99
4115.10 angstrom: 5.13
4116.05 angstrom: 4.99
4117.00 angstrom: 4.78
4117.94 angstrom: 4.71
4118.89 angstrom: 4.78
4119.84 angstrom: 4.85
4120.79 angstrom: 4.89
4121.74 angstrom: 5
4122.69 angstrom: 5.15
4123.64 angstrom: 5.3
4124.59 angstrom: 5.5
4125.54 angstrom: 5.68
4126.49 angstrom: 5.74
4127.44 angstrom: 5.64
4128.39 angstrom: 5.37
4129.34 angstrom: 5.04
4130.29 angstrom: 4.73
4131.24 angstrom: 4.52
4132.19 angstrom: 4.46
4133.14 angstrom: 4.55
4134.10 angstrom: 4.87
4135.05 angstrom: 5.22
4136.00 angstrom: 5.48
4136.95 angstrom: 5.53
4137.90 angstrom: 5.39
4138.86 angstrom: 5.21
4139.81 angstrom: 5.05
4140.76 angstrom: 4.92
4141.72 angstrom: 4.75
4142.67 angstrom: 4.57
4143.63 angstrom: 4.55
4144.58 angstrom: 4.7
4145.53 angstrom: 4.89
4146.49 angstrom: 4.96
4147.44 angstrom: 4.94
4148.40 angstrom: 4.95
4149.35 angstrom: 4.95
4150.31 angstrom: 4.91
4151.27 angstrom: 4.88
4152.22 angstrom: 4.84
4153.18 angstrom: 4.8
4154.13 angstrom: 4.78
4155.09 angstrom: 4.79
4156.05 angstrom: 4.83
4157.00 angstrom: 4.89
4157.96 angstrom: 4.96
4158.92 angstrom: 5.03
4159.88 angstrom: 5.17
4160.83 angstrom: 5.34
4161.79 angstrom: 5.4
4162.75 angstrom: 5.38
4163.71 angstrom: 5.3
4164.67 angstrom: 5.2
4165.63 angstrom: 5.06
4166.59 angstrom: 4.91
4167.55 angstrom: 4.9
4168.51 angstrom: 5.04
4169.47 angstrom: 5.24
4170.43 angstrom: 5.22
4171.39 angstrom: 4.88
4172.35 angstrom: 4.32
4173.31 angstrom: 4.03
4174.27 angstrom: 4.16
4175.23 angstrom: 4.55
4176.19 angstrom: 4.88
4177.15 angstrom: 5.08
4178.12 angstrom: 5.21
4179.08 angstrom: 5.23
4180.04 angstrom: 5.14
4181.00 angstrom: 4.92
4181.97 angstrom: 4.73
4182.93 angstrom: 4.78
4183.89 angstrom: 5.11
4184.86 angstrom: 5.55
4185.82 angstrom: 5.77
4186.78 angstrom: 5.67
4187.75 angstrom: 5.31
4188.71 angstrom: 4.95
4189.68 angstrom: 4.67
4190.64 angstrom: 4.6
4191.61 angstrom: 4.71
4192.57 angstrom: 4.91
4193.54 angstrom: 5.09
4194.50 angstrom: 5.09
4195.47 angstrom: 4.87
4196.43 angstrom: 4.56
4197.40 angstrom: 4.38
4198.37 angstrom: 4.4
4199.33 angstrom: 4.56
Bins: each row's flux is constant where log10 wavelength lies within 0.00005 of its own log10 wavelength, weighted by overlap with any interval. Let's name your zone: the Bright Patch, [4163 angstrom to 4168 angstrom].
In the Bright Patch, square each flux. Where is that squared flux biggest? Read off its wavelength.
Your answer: 4163.71 angstrom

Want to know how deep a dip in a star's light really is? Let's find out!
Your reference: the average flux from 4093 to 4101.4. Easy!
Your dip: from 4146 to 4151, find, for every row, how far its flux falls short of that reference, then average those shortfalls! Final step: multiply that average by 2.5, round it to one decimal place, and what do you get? -1.0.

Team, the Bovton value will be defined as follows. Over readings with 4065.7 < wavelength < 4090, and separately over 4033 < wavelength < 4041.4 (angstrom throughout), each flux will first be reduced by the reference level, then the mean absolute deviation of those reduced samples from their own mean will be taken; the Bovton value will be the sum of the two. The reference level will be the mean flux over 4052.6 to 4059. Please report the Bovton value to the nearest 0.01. 0.87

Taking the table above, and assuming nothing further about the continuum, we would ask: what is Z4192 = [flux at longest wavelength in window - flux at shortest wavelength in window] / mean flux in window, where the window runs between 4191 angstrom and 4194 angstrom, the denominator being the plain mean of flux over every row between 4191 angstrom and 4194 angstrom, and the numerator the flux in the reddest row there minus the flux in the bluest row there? 0.08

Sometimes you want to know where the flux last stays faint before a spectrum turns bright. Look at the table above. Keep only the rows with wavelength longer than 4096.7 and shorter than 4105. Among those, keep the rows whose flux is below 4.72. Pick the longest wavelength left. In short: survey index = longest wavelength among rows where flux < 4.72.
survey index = 4104.69 angstrom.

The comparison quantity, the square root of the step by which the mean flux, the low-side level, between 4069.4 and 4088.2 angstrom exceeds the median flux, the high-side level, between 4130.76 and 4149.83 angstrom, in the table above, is 0.24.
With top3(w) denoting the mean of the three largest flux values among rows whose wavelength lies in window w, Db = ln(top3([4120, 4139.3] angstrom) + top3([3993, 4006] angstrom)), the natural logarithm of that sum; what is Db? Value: 2.40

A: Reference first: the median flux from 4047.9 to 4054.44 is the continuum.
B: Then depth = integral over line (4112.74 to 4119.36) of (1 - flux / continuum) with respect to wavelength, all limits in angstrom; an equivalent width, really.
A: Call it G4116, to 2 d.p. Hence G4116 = -0.11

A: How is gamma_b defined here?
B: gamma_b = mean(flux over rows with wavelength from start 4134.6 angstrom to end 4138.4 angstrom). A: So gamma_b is 5.41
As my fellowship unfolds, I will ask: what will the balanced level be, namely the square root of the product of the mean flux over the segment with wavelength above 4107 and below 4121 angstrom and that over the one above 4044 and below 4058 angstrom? 4.91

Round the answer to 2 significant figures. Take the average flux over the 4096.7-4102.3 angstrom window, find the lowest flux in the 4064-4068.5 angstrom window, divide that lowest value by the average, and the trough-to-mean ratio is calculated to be 0.95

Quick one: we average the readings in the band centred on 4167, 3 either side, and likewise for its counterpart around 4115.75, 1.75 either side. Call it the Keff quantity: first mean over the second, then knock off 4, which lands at -2.98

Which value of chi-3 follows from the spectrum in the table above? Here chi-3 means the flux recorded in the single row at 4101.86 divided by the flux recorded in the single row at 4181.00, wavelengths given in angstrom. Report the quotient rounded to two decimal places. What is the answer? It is 0.90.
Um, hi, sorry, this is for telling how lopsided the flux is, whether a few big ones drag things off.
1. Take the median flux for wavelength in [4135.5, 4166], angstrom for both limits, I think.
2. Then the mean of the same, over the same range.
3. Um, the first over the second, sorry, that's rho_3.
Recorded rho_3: 0.99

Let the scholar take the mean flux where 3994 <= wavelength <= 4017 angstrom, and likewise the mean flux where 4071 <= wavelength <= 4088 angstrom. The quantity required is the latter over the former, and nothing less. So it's 0.99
